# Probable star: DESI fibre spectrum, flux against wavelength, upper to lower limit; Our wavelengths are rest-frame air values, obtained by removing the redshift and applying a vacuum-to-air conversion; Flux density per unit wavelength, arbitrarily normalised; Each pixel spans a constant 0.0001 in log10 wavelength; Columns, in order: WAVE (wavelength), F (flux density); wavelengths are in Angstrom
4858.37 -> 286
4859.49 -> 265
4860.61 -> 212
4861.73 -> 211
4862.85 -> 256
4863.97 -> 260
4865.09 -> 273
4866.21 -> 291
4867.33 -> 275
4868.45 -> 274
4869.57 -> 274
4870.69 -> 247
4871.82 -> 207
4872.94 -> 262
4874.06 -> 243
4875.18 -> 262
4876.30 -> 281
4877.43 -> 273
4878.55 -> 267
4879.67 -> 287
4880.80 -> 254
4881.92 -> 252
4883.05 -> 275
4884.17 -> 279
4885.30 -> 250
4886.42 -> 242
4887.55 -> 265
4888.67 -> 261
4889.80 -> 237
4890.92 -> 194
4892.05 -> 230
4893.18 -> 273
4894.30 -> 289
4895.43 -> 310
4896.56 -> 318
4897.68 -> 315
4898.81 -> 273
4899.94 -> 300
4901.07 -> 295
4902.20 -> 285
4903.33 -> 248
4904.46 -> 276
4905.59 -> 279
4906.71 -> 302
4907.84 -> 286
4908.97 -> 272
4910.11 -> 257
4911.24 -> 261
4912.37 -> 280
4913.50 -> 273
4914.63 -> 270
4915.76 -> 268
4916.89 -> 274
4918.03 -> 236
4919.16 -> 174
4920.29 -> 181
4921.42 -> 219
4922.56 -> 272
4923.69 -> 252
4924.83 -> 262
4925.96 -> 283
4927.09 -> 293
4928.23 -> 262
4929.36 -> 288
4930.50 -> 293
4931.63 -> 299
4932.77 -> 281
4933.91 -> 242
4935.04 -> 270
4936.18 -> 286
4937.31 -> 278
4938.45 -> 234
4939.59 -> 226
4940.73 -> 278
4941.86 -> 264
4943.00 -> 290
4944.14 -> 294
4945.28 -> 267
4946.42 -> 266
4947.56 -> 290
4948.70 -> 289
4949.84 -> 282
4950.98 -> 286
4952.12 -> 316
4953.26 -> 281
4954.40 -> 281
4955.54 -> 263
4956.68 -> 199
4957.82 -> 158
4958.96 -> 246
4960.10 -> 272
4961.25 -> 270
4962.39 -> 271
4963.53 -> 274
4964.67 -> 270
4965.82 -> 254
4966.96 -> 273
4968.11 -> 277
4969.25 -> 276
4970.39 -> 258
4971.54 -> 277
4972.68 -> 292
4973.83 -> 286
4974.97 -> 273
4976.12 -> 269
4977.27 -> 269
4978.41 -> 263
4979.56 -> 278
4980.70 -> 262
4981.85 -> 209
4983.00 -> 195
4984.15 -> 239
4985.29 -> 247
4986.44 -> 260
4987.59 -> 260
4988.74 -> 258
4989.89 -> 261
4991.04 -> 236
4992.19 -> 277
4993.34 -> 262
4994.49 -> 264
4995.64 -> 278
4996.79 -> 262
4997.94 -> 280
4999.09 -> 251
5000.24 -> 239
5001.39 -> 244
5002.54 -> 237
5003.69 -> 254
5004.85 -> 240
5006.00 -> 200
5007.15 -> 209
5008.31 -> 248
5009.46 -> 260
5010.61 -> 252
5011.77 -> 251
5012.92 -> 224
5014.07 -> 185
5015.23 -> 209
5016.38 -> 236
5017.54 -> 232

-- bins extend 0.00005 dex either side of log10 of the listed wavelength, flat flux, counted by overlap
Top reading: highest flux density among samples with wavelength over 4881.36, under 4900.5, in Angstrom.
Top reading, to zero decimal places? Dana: 318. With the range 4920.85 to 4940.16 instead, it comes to 299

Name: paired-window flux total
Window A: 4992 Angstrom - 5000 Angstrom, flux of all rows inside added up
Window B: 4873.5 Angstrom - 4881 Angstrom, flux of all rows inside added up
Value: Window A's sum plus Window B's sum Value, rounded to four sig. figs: 3741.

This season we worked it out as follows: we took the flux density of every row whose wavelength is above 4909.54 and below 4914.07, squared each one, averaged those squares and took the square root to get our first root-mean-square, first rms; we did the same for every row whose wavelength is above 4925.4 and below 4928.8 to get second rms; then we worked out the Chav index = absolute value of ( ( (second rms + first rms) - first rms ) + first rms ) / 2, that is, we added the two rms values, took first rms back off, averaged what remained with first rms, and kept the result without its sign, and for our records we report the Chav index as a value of 274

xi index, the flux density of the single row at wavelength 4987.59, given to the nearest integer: 260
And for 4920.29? 181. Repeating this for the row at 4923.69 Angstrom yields 252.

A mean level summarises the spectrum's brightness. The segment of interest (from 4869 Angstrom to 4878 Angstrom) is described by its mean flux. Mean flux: 256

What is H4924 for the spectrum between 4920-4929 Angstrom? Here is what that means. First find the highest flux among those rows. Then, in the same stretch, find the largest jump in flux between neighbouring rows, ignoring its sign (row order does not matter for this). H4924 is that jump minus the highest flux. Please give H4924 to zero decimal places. -240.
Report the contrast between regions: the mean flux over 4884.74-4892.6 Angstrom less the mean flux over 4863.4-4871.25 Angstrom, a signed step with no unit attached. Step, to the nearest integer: -31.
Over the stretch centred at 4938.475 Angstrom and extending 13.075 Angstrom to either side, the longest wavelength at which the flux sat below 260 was 4939.59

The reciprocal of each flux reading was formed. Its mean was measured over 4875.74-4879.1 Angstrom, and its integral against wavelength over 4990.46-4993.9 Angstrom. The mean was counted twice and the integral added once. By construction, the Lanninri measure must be 0.0207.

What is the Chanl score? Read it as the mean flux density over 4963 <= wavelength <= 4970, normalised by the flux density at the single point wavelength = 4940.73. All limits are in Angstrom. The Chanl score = 0.97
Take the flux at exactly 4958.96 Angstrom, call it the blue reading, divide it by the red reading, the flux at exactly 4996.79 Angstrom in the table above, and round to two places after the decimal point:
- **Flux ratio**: 0.94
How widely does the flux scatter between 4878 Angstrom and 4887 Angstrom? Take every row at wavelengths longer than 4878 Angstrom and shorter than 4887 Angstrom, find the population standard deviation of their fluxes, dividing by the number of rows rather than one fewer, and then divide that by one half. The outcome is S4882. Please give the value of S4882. 30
